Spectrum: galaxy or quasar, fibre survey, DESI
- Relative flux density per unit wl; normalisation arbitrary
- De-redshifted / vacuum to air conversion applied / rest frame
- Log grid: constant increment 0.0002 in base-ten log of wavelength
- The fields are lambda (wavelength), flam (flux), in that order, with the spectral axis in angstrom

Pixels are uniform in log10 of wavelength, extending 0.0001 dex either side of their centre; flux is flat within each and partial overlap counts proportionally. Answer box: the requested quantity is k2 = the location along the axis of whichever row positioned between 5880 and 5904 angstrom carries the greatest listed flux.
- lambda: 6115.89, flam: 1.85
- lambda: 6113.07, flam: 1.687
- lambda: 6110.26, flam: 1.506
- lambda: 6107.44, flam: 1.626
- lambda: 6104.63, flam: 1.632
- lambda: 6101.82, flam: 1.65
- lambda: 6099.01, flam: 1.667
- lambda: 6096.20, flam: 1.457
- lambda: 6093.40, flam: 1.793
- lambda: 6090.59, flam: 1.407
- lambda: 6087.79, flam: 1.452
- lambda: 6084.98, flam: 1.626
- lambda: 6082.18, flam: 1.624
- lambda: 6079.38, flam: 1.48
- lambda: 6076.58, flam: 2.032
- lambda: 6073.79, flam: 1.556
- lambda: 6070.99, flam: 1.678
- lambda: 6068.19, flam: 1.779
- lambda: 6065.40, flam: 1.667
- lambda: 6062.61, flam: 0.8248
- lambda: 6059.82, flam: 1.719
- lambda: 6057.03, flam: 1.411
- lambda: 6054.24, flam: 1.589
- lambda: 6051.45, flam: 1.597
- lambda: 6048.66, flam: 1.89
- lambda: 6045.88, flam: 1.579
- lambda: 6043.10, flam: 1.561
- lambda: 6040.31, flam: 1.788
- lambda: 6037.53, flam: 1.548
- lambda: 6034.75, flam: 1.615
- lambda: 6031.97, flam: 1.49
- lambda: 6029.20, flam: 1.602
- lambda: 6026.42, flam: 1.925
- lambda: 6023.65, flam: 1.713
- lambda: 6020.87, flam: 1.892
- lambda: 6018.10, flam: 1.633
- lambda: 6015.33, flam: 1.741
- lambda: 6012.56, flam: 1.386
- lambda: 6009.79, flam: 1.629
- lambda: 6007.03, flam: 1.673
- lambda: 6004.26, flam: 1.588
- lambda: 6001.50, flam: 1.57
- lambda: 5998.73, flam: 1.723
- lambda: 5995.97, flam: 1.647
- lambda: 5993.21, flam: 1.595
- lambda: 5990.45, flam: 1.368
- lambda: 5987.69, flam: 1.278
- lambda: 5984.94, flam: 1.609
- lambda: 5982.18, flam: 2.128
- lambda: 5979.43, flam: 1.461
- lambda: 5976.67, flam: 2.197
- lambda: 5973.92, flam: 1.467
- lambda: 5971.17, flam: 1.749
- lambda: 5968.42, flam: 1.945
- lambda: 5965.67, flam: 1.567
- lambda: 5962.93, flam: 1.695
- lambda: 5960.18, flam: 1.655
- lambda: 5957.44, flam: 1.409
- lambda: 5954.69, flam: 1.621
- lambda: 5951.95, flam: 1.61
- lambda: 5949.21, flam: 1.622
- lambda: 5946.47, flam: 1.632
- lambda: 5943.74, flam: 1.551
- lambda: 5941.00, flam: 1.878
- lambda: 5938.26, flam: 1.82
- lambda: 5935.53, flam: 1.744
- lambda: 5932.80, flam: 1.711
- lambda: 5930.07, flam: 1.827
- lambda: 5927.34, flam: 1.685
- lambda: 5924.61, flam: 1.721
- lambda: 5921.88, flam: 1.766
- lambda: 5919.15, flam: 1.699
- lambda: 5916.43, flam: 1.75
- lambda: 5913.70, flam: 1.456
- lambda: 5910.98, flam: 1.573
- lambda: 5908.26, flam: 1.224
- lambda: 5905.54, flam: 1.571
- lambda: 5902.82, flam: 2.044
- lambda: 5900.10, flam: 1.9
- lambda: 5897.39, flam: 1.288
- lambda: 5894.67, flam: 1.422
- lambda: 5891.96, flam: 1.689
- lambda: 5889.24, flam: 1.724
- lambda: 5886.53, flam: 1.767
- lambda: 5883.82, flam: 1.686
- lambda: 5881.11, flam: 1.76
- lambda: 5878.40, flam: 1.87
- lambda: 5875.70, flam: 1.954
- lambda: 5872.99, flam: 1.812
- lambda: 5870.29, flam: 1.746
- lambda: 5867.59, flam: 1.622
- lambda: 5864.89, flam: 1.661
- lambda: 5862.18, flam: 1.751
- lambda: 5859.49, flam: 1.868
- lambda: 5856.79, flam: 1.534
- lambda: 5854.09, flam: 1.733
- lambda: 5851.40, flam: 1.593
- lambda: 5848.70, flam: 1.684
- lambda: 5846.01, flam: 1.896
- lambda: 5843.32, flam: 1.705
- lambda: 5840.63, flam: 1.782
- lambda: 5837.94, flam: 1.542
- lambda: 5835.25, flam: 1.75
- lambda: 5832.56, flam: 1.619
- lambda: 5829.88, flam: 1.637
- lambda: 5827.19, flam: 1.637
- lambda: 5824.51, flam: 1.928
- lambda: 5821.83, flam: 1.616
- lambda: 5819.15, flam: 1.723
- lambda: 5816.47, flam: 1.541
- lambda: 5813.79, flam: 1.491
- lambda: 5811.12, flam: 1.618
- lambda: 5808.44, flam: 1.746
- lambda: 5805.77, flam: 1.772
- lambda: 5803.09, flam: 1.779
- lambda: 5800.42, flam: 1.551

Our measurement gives 5902.82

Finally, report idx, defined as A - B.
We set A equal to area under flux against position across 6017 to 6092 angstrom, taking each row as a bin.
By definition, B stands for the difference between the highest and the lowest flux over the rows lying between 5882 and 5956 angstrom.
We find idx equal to 120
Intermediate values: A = 121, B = 0.82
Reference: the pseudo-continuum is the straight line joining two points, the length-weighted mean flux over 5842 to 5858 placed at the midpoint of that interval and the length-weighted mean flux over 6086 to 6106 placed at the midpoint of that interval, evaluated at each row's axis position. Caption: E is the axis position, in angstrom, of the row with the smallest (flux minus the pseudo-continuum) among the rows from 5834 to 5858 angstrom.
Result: 5837.94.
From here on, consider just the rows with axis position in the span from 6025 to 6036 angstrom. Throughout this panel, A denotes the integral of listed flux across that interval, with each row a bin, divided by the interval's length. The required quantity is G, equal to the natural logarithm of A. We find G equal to 0.51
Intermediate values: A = 1.66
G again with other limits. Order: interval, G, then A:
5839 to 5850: 0.57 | 1.76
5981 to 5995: 0.46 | 1.59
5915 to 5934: 0.55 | 1.74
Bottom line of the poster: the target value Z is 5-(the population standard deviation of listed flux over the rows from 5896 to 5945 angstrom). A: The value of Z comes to 4.80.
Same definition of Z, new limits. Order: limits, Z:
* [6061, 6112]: 4.77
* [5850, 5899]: 4.84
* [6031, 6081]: 4.76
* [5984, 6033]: 4.84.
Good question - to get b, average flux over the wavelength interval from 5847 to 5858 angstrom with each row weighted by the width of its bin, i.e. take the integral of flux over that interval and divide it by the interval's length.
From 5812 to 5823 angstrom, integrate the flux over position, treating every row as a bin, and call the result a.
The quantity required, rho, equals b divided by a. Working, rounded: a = 17.5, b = 1.65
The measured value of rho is 0.094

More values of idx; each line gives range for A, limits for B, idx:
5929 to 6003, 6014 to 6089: 122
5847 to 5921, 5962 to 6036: 124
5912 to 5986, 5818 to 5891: 126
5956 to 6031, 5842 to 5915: 124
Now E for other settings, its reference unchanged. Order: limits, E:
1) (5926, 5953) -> 5943.74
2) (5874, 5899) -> 5897.39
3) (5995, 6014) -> 6012.56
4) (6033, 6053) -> 6037.53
